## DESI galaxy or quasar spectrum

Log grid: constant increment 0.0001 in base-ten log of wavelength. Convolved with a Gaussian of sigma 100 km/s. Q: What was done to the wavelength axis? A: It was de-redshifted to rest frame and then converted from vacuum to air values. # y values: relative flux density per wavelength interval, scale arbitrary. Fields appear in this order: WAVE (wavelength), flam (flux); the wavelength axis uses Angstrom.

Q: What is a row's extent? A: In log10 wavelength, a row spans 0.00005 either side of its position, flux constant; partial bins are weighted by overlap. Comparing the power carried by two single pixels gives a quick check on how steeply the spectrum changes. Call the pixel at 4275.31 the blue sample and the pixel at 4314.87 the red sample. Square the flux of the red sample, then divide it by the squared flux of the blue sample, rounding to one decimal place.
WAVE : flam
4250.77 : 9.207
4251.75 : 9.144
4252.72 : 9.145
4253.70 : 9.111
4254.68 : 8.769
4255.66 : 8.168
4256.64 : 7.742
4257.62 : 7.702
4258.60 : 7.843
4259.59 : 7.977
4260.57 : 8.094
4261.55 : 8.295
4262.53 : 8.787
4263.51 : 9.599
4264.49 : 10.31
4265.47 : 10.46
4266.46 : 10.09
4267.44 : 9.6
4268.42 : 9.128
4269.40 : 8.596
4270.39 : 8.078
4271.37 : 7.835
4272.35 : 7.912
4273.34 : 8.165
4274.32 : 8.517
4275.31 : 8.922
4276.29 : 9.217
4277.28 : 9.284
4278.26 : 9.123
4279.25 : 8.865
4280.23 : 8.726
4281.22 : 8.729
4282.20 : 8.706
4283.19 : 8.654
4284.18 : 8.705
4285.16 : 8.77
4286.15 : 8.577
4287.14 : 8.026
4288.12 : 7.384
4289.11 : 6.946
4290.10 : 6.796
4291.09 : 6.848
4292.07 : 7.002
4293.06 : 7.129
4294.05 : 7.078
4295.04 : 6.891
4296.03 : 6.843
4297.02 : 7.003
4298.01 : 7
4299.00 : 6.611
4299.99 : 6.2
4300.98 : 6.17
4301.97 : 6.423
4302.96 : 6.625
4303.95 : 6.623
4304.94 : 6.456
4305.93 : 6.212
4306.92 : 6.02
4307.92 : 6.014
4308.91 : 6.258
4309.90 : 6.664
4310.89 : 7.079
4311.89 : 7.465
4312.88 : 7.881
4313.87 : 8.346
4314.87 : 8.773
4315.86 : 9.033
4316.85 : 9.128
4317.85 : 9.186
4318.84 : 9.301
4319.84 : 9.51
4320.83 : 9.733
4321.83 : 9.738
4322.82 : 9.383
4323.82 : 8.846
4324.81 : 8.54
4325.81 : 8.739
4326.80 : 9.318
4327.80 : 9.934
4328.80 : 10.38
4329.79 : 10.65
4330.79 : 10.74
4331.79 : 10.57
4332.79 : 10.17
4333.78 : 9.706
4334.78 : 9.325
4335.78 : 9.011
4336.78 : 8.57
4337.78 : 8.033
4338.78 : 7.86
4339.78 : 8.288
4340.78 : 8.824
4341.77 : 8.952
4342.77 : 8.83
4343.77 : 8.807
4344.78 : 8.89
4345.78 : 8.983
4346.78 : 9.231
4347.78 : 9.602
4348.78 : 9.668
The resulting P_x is 1.0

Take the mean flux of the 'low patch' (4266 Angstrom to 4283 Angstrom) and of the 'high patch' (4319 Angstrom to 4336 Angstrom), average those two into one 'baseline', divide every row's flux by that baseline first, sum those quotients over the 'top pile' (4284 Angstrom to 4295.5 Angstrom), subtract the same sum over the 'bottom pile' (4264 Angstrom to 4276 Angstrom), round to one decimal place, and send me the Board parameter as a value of -1.9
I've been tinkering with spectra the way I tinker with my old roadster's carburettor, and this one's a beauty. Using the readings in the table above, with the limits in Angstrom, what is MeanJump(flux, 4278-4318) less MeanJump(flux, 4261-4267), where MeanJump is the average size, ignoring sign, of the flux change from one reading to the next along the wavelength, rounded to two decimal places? -0.30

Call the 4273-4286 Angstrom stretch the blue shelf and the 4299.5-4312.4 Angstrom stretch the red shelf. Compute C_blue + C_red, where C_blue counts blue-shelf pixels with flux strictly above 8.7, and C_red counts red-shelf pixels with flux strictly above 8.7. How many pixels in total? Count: 10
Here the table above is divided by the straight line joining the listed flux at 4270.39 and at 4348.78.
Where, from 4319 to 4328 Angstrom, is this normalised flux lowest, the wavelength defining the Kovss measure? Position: 4324.81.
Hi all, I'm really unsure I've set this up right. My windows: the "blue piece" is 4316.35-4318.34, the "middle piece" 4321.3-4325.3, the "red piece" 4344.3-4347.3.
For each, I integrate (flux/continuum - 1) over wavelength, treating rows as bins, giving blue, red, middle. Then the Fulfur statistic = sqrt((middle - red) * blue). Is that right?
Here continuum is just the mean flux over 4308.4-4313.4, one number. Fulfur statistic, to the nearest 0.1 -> 0.4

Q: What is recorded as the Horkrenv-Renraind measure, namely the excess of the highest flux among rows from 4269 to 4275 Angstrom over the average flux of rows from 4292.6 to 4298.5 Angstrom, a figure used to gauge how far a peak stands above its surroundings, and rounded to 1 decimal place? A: 1.6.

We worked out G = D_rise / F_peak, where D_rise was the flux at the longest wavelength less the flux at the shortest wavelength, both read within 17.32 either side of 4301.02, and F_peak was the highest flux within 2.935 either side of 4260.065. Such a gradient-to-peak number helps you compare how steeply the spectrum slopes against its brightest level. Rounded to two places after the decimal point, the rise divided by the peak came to 0.05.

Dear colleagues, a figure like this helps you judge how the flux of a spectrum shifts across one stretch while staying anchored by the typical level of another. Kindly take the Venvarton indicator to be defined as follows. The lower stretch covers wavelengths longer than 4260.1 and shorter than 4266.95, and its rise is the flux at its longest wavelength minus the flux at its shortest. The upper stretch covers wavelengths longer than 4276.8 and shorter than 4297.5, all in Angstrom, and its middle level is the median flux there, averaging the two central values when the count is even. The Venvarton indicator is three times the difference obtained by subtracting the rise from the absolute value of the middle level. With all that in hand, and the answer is 18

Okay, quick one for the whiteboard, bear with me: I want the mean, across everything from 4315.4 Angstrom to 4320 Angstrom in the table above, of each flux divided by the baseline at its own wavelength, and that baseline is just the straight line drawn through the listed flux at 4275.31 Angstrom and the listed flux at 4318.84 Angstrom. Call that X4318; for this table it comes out 0.99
